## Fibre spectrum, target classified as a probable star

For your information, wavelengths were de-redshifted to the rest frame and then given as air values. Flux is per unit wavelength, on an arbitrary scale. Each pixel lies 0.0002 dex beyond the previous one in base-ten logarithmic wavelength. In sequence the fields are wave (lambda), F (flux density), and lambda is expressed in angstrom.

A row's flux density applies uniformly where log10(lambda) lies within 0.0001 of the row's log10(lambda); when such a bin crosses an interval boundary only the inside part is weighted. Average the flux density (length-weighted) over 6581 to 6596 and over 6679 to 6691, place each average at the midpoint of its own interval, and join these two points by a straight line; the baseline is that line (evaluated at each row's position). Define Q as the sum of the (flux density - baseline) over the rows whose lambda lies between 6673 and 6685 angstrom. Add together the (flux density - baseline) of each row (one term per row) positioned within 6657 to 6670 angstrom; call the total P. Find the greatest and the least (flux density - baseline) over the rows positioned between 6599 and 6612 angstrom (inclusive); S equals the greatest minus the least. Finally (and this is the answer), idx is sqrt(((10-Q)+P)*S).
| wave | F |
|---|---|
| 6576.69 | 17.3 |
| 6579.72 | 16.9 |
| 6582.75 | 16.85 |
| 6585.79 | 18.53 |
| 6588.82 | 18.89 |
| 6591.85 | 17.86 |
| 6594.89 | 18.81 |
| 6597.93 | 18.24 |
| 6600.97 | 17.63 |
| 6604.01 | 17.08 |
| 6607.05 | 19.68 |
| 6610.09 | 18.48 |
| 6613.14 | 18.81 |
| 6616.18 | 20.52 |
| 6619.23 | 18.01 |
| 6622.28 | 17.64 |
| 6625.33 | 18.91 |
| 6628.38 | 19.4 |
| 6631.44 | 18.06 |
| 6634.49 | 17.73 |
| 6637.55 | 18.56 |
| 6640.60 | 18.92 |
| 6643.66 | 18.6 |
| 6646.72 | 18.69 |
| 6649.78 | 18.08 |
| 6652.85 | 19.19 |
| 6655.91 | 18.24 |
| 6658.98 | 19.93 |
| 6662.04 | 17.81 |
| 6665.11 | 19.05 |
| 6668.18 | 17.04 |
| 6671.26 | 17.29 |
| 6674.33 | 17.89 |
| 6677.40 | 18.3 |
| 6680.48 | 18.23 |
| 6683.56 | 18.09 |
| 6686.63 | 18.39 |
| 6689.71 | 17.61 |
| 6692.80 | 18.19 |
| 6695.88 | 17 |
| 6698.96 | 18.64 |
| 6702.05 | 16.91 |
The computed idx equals 5.4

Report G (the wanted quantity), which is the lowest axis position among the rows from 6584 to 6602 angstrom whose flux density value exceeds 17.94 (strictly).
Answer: 6585.79 angstrom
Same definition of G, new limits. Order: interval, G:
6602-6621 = 6607.05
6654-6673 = 6655.91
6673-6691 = 6677.40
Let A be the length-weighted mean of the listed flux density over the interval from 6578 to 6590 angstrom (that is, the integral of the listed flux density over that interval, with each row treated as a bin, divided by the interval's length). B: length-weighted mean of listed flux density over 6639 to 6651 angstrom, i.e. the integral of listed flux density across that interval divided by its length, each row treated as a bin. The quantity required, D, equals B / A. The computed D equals 1.048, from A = 17.7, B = 18.6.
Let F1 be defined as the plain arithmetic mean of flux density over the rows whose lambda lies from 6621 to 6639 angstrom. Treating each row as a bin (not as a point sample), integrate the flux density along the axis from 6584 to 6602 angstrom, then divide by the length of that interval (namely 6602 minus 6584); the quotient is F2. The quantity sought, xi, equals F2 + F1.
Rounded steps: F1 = 18.4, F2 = 18.3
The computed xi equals 36.70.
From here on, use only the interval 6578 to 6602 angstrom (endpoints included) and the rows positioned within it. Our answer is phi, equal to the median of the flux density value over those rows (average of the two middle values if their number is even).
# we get 18.05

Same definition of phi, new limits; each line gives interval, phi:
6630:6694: 18.23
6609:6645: 18.58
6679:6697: 18.14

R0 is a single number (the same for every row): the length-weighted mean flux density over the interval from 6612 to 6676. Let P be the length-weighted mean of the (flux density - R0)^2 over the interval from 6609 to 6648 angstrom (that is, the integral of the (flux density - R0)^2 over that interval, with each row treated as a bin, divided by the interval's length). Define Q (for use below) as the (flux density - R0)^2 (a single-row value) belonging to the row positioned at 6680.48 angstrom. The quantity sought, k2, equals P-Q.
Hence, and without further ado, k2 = 0.49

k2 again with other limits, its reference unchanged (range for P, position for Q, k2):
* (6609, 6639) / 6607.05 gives -0.71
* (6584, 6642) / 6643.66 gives 0.63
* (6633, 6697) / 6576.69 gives -0.88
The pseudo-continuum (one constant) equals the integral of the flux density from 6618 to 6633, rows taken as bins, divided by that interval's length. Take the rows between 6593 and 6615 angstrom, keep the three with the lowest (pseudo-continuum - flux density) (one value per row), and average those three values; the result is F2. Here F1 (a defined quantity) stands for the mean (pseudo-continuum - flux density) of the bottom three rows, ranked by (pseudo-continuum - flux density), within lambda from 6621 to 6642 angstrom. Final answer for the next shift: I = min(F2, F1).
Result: -0.7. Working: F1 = -0.67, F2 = -0.7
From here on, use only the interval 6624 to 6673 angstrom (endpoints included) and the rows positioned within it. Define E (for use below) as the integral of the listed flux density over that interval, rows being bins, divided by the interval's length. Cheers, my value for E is 18.5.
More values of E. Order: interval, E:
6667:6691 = 17.9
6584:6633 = 18.5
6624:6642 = 18.6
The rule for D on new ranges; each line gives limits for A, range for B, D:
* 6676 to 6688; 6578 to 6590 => 0.972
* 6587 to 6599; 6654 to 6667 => 1.015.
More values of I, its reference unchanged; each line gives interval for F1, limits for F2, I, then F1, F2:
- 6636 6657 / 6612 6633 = -1.2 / -0.52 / -1.2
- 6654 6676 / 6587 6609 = -0.7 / -0.66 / -0.7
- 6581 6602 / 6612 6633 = -1.2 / -0.33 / -1.2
